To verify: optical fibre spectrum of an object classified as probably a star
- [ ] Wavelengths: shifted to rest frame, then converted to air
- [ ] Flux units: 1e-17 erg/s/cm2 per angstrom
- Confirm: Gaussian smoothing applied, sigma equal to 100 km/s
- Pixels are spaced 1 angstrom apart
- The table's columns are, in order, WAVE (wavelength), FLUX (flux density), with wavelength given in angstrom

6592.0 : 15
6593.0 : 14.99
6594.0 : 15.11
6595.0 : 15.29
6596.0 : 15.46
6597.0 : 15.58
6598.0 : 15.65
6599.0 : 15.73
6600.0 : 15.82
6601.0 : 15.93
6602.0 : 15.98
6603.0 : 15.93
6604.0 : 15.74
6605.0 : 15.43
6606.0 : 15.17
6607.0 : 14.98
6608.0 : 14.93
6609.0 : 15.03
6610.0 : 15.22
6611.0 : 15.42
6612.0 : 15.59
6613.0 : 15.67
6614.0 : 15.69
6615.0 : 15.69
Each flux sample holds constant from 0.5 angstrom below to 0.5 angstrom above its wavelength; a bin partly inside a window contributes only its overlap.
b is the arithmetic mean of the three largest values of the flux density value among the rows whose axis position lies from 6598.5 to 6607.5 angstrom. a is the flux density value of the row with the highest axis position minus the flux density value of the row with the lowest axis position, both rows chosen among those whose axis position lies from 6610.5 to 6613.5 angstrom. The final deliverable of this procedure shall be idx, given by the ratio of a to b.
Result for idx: 0.016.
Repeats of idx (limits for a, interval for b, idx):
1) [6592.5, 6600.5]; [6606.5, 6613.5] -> 0.053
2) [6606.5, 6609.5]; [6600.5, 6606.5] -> 0.003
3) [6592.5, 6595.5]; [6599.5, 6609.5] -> 0.019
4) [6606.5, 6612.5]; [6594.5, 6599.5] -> 0.039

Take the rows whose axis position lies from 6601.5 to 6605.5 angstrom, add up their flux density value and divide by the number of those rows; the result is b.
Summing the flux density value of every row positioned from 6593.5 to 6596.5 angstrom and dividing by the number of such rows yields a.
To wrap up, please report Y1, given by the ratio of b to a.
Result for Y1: 1.03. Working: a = 15.3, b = 15.8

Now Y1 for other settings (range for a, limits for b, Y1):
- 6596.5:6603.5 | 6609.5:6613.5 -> 0.98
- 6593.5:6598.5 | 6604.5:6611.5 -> 0.98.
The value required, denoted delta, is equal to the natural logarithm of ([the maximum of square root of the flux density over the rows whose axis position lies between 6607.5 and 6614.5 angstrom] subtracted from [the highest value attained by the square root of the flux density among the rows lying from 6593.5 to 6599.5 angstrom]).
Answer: -5.3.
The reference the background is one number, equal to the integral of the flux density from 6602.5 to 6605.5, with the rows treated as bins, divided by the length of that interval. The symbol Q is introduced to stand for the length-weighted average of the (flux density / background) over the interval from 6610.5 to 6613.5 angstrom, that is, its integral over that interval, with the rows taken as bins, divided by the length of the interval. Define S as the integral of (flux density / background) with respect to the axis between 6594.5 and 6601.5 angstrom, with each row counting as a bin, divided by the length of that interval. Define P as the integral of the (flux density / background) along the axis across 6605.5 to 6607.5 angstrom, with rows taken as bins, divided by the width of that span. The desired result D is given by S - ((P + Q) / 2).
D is 0.020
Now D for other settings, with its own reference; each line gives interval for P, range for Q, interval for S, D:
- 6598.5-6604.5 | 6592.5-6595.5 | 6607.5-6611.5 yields -0.022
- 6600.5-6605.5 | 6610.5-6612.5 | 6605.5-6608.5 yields -0.040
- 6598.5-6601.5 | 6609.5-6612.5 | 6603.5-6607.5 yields -0.018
